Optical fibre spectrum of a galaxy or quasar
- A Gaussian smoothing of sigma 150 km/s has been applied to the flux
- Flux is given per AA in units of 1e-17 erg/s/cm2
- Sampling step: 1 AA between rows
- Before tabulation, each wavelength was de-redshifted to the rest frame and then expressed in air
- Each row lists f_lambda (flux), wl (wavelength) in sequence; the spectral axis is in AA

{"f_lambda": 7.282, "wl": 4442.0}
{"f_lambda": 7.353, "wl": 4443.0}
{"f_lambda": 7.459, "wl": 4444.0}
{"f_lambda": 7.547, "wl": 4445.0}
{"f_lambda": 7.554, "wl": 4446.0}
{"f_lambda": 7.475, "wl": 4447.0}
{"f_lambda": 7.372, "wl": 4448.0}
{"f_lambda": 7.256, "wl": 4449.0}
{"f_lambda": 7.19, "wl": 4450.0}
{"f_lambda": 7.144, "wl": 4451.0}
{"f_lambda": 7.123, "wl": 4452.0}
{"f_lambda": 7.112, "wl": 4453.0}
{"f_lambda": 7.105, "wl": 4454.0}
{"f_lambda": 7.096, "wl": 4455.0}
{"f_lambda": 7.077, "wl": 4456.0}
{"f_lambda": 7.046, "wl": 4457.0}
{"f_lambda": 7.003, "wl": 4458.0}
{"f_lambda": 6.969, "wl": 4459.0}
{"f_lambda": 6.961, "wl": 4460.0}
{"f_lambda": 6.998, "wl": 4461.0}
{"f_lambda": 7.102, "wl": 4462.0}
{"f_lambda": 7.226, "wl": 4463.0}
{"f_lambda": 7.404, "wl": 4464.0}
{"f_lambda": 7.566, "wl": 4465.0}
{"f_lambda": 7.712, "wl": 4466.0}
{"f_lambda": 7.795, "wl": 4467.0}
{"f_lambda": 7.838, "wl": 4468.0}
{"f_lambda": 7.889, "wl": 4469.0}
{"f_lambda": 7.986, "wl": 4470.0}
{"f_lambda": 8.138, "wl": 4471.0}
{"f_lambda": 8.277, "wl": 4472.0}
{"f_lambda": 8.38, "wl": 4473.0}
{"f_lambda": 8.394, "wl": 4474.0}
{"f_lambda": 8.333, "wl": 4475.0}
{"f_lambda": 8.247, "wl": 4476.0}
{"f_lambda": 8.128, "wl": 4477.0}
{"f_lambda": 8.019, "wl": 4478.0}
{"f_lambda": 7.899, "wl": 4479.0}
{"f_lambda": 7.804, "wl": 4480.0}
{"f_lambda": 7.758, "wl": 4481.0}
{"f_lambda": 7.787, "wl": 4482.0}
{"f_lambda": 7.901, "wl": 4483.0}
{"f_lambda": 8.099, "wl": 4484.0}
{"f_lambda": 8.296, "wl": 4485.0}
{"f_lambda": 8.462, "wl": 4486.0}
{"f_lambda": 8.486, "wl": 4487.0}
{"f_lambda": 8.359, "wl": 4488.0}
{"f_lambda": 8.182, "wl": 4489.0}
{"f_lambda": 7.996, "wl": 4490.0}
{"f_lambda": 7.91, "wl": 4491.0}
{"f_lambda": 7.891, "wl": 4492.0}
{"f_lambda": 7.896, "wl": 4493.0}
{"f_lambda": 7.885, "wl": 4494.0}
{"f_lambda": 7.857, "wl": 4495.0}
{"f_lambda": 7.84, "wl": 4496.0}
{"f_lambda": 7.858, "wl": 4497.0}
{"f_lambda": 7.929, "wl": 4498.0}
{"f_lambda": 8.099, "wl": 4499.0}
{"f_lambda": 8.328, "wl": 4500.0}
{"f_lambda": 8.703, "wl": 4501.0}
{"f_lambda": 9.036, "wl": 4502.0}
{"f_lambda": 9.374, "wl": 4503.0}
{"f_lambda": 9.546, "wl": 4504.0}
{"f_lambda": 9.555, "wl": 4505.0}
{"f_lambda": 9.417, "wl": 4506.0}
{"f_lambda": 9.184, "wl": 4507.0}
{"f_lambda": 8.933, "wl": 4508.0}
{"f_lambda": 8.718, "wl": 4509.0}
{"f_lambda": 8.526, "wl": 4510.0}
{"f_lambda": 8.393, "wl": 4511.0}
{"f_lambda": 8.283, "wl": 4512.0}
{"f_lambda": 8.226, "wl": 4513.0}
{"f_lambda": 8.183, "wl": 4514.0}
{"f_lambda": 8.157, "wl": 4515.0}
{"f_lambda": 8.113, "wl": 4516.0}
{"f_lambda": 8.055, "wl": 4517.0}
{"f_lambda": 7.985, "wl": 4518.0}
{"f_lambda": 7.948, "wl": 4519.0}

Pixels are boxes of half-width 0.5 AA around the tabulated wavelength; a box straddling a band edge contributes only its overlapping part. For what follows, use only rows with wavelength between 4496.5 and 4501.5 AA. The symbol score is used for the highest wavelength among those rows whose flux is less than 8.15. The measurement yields 4499.0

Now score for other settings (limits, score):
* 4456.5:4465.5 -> 4465.0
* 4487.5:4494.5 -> 4494.0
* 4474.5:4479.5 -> 4479.0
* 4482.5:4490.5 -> 4490.0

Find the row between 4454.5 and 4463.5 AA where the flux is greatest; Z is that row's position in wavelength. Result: 4463.0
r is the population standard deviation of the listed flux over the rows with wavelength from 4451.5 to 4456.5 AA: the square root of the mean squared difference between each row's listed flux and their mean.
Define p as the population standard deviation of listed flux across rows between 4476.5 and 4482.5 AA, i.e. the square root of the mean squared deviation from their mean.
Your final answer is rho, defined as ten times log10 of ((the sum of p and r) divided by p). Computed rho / 0.5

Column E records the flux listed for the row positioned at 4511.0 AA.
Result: 8.393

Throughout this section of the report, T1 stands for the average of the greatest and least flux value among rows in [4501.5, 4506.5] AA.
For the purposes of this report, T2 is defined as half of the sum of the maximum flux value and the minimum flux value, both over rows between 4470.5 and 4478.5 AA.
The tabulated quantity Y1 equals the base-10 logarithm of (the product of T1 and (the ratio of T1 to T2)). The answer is 1.02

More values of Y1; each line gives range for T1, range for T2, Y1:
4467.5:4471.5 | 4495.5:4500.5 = 0.90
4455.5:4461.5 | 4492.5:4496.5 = 0.80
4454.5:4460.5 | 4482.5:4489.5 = 0.78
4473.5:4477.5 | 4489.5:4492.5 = 0.93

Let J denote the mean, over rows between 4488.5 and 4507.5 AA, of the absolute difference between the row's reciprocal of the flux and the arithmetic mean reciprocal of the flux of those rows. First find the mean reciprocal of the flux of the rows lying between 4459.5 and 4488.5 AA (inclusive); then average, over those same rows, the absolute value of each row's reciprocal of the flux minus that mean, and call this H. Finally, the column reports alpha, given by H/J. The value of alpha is 0.7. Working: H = 0.0056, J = 0.0081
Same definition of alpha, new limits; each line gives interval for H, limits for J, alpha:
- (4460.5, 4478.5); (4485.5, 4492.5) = 1.8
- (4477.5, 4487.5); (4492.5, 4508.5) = 0.4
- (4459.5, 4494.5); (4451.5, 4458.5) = 7.3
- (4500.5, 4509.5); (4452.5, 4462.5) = 3.2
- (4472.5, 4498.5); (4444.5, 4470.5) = 0.6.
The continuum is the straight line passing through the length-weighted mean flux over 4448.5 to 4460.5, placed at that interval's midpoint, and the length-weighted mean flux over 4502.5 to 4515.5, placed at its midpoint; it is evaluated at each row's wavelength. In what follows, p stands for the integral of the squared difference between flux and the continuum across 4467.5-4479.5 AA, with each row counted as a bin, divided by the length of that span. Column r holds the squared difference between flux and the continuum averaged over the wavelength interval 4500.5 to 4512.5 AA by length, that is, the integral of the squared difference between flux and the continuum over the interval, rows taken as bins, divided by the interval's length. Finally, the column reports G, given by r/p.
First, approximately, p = 0.23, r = 0.316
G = 1.4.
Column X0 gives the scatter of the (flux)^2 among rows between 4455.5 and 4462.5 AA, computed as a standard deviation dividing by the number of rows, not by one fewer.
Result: 0.7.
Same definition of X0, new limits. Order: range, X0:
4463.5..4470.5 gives 2.8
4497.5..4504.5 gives 10.2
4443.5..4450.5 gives 1.9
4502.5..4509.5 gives 5.4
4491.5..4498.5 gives 0.4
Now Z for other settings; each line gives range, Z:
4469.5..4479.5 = 4474.0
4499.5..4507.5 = 4505.0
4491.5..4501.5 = 4501.0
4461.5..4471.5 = 4471.0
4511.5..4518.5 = 4512.0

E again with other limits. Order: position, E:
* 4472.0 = 8.277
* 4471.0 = 8.138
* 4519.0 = 7.948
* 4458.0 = 7.003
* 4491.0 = 7.91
